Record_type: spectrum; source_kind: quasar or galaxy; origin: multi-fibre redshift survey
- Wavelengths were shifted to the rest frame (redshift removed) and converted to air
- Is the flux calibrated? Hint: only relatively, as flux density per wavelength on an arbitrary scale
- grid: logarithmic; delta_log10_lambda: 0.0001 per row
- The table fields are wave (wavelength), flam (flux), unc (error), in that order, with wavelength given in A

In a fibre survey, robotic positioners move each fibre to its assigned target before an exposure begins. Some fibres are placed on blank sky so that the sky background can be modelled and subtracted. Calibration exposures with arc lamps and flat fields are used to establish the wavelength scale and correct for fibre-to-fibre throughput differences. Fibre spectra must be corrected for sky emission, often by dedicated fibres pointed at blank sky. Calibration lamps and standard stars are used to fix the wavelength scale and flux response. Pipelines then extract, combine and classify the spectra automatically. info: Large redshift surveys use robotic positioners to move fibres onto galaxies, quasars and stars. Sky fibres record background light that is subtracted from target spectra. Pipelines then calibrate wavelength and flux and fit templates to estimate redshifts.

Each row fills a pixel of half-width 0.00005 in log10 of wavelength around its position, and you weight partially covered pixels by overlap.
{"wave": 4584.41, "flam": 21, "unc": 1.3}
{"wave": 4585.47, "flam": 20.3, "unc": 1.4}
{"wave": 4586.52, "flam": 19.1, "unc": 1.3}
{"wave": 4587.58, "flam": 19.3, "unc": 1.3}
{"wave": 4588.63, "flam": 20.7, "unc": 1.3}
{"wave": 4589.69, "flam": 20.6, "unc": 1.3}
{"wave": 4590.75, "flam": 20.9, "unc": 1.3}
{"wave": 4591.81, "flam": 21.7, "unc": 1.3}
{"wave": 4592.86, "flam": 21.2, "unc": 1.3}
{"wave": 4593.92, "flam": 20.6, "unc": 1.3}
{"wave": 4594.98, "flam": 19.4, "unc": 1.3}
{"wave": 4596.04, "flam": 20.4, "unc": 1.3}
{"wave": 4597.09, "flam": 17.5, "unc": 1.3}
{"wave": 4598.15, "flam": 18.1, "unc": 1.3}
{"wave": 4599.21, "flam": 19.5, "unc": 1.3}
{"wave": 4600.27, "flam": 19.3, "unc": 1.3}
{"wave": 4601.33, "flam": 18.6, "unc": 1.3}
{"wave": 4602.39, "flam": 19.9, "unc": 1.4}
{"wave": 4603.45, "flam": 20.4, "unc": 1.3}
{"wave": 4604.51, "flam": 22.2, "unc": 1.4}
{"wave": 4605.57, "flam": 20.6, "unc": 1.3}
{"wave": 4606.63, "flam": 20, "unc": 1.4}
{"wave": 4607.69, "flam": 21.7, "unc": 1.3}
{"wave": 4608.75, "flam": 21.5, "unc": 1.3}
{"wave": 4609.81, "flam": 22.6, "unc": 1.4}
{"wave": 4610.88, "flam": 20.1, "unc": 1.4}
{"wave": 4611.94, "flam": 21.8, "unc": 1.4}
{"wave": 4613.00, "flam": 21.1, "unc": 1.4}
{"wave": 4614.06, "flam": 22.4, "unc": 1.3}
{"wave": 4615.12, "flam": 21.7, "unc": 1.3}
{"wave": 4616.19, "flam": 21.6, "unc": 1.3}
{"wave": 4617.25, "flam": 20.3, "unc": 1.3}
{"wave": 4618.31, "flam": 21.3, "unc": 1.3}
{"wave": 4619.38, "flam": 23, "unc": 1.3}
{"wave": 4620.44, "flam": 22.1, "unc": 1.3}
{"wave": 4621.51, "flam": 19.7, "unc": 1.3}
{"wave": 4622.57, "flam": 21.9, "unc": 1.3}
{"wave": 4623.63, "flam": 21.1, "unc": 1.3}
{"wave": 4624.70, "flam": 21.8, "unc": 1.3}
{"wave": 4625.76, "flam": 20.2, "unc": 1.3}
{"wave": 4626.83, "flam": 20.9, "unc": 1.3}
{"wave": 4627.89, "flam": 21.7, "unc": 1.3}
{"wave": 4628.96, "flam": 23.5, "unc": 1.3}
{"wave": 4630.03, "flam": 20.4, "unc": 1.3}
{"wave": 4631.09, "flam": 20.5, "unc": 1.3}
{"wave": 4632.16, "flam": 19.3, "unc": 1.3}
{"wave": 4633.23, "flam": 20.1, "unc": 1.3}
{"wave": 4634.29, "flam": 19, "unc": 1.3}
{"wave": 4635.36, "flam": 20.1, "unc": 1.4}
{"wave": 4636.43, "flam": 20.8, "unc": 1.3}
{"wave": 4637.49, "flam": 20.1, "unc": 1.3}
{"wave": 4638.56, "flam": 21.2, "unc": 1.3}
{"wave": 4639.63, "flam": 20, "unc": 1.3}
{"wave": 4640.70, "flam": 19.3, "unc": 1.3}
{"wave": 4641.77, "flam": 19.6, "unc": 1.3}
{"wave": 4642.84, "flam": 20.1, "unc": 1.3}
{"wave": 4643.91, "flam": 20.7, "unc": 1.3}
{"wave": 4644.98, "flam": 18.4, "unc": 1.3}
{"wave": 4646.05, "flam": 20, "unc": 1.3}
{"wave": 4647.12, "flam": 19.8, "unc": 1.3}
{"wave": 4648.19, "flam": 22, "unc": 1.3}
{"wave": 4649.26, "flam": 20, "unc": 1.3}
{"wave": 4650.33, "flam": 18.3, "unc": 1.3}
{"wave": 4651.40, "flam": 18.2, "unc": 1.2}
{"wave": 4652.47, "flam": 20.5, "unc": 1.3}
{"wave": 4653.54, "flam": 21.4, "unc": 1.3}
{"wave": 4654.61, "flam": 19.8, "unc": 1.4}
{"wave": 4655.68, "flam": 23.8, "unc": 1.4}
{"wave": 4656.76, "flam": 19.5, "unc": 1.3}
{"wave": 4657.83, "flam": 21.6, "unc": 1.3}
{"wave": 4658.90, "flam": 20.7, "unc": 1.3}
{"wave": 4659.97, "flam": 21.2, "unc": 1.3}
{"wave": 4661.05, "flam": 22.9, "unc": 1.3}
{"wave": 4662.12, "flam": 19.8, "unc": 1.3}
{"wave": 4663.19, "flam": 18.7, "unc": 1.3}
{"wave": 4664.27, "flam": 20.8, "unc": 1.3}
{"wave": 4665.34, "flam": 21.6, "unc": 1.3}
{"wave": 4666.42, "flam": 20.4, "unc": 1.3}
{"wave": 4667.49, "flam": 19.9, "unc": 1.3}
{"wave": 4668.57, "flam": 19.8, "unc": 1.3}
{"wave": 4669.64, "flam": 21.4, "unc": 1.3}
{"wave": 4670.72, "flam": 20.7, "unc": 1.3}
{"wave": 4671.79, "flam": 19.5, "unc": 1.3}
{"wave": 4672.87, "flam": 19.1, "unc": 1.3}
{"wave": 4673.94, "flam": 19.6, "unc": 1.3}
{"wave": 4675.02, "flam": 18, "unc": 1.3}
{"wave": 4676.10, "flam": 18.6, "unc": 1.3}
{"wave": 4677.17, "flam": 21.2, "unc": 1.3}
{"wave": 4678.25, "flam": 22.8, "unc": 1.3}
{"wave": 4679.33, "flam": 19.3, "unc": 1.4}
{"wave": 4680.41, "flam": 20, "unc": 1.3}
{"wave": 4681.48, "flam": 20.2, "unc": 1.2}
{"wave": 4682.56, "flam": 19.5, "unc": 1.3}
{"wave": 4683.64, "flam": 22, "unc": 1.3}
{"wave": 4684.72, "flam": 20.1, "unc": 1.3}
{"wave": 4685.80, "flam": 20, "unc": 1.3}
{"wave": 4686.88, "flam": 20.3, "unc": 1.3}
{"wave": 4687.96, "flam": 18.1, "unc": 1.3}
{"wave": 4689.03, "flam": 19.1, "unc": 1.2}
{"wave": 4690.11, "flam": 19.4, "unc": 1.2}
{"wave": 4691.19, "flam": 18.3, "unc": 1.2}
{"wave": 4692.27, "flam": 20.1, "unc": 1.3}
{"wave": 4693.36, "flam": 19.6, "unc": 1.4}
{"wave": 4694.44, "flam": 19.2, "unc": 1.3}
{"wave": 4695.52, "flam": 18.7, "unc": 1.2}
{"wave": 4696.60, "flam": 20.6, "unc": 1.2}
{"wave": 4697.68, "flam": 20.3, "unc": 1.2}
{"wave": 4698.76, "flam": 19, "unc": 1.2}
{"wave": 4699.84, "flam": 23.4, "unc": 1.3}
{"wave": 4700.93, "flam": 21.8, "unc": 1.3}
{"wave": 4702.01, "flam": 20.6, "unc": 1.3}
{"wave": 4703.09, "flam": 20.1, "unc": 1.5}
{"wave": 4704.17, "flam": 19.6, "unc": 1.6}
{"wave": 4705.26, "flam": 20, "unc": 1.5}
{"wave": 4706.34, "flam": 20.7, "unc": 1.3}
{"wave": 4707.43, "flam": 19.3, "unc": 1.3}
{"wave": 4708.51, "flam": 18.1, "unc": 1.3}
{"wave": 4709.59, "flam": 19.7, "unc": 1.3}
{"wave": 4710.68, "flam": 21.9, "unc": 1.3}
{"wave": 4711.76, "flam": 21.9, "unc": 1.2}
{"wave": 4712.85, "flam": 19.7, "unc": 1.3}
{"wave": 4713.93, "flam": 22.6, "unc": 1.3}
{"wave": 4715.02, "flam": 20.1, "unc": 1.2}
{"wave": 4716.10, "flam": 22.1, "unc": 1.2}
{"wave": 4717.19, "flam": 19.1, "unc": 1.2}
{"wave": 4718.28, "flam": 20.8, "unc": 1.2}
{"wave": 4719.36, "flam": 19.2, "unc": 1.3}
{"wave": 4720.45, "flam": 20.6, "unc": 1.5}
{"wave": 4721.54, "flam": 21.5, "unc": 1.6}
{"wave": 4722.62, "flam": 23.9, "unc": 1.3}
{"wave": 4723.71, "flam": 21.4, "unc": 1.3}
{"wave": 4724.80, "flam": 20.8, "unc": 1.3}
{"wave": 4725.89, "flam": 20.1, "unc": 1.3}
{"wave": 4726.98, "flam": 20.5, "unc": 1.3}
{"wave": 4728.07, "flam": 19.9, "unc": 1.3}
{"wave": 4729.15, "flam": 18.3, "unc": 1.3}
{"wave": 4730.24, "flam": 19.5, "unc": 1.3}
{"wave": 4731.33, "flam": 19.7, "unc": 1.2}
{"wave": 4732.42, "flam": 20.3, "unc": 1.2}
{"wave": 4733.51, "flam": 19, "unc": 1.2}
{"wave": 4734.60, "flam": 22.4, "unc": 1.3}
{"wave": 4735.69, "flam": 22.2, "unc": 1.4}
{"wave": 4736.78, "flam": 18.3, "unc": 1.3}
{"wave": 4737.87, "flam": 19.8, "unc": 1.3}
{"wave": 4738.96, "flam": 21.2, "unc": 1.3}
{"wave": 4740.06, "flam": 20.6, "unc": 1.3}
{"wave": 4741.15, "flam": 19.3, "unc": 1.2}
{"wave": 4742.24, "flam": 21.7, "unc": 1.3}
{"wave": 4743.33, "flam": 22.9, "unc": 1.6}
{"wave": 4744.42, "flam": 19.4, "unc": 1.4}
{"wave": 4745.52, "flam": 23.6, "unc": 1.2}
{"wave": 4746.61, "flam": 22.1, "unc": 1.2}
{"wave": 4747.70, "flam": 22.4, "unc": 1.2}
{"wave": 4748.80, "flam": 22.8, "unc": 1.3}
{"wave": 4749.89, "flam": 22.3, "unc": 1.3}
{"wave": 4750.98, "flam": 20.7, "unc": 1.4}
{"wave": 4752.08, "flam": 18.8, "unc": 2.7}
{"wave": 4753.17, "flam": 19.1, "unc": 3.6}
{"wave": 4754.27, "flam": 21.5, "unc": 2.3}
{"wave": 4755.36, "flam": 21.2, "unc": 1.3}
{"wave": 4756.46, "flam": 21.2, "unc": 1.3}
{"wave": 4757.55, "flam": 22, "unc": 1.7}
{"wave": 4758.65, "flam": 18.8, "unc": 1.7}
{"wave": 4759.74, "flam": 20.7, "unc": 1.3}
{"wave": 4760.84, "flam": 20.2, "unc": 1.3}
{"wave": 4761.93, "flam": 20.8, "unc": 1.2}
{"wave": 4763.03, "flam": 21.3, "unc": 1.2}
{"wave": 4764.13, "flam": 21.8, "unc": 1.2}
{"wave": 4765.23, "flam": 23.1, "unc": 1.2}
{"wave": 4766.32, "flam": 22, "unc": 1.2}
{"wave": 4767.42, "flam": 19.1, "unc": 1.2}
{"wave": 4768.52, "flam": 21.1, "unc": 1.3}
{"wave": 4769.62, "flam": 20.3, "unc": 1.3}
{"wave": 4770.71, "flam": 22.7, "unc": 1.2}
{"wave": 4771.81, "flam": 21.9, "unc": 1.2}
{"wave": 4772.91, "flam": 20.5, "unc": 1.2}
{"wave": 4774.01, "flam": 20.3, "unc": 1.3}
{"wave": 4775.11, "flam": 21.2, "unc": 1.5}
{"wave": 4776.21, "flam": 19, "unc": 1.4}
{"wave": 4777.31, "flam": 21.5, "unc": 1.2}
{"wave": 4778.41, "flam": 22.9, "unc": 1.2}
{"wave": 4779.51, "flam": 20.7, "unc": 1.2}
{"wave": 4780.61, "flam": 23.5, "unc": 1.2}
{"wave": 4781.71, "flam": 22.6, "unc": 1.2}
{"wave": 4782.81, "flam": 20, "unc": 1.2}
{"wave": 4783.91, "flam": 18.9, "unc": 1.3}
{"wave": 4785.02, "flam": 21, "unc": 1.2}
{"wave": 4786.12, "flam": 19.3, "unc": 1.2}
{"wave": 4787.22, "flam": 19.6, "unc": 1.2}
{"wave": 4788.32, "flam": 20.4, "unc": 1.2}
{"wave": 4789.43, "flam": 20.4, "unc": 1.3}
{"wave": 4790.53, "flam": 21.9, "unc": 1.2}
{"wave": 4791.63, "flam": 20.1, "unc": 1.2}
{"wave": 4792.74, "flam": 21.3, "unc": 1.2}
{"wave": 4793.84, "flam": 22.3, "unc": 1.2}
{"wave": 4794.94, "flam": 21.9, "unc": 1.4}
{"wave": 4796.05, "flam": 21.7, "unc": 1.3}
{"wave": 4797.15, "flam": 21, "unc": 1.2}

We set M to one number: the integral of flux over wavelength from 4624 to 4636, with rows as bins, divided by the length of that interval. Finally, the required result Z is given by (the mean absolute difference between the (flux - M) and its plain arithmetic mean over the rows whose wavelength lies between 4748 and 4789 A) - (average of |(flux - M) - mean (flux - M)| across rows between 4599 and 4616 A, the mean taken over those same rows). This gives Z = 0.03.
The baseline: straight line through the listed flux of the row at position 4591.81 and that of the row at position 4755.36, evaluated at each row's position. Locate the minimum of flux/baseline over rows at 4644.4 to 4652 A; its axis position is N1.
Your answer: 4651.40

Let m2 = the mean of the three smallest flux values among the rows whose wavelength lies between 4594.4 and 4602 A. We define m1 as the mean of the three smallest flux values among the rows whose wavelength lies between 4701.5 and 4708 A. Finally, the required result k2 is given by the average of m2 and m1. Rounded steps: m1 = 19.6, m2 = 18.1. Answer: 18.85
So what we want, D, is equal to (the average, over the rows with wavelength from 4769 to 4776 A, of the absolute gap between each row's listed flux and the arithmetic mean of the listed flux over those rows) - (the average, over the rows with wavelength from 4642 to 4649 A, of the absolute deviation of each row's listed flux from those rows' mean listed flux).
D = 0.0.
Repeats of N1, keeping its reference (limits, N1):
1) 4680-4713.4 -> 4687.96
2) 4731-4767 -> 4736.78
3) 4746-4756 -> 4752.08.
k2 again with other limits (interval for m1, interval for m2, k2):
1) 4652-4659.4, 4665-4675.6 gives 19.40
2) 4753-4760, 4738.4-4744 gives 19.95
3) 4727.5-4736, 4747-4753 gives 19.77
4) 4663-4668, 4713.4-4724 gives 19.57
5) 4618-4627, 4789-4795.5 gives 20.43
